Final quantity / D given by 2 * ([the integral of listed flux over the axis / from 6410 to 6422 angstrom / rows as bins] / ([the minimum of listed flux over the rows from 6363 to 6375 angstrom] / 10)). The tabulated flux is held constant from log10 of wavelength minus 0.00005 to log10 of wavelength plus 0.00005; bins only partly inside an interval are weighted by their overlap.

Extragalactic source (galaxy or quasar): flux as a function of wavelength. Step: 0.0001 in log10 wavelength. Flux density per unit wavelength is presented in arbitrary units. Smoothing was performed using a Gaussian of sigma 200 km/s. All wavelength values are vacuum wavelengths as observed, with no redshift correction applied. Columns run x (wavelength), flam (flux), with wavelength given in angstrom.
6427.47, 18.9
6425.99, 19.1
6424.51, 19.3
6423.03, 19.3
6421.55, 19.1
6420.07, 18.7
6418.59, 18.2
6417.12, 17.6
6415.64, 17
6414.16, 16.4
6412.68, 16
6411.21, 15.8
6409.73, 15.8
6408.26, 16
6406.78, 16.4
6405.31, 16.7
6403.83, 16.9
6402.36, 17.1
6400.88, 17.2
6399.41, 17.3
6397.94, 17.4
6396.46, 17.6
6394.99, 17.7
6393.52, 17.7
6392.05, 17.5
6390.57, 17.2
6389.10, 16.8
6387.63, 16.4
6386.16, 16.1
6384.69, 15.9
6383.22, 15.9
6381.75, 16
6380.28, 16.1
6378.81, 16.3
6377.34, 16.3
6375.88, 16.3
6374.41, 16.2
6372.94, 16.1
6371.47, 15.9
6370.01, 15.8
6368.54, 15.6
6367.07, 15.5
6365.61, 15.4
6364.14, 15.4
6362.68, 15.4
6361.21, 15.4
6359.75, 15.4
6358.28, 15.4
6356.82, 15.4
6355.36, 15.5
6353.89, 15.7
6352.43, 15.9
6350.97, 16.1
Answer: 269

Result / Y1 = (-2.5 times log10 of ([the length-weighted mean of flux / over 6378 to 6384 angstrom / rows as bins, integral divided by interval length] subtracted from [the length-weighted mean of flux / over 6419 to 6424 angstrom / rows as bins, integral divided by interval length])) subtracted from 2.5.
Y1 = 3.7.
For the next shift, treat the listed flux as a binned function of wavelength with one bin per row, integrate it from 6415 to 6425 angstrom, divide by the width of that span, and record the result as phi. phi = 18.5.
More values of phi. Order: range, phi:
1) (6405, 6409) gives 16.4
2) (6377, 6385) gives 16.1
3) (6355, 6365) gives 15.4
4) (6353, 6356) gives 15.6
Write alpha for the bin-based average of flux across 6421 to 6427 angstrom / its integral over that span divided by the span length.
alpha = 19.2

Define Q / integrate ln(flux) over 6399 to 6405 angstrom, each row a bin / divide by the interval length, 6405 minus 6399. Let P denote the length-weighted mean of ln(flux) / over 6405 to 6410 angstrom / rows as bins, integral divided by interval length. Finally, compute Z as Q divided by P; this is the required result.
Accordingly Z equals 1.02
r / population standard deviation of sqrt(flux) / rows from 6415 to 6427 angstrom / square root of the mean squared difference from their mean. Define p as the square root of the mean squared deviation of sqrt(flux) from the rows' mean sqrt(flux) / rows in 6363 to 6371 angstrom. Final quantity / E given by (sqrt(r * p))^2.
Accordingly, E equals 0.0018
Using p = 0.019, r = 0.094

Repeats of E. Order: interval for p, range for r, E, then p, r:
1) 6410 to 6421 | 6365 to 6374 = 0.0038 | 0.124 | 0.030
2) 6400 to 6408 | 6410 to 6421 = 0.0043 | 0.035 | 0.124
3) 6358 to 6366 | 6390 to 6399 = 0.0000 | 0.000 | 0.021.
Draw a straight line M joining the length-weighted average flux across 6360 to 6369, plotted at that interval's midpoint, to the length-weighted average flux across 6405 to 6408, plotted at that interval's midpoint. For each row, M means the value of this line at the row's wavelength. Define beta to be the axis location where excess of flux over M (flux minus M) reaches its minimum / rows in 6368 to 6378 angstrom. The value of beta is 6368.54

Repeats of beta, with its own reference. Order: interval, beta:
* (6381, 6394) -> 6384.69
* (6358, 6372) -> 6365.61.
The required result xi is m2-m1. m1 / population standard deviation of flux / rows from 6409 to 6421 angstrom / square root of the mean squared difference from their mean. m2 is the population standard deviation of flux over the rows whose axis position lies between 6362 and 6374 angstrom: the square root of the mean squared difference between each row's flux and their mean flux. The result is -0.80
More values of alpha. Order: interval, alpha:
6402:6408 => 16.7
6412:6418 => 16.8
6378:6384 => 16.1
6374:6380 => 16.3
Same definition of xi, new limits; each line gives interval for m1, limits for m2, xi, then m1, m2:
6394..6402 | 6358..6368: -0.15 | 0.2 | 0.03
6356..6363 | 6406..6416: 0.40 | 0.0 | 0.40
